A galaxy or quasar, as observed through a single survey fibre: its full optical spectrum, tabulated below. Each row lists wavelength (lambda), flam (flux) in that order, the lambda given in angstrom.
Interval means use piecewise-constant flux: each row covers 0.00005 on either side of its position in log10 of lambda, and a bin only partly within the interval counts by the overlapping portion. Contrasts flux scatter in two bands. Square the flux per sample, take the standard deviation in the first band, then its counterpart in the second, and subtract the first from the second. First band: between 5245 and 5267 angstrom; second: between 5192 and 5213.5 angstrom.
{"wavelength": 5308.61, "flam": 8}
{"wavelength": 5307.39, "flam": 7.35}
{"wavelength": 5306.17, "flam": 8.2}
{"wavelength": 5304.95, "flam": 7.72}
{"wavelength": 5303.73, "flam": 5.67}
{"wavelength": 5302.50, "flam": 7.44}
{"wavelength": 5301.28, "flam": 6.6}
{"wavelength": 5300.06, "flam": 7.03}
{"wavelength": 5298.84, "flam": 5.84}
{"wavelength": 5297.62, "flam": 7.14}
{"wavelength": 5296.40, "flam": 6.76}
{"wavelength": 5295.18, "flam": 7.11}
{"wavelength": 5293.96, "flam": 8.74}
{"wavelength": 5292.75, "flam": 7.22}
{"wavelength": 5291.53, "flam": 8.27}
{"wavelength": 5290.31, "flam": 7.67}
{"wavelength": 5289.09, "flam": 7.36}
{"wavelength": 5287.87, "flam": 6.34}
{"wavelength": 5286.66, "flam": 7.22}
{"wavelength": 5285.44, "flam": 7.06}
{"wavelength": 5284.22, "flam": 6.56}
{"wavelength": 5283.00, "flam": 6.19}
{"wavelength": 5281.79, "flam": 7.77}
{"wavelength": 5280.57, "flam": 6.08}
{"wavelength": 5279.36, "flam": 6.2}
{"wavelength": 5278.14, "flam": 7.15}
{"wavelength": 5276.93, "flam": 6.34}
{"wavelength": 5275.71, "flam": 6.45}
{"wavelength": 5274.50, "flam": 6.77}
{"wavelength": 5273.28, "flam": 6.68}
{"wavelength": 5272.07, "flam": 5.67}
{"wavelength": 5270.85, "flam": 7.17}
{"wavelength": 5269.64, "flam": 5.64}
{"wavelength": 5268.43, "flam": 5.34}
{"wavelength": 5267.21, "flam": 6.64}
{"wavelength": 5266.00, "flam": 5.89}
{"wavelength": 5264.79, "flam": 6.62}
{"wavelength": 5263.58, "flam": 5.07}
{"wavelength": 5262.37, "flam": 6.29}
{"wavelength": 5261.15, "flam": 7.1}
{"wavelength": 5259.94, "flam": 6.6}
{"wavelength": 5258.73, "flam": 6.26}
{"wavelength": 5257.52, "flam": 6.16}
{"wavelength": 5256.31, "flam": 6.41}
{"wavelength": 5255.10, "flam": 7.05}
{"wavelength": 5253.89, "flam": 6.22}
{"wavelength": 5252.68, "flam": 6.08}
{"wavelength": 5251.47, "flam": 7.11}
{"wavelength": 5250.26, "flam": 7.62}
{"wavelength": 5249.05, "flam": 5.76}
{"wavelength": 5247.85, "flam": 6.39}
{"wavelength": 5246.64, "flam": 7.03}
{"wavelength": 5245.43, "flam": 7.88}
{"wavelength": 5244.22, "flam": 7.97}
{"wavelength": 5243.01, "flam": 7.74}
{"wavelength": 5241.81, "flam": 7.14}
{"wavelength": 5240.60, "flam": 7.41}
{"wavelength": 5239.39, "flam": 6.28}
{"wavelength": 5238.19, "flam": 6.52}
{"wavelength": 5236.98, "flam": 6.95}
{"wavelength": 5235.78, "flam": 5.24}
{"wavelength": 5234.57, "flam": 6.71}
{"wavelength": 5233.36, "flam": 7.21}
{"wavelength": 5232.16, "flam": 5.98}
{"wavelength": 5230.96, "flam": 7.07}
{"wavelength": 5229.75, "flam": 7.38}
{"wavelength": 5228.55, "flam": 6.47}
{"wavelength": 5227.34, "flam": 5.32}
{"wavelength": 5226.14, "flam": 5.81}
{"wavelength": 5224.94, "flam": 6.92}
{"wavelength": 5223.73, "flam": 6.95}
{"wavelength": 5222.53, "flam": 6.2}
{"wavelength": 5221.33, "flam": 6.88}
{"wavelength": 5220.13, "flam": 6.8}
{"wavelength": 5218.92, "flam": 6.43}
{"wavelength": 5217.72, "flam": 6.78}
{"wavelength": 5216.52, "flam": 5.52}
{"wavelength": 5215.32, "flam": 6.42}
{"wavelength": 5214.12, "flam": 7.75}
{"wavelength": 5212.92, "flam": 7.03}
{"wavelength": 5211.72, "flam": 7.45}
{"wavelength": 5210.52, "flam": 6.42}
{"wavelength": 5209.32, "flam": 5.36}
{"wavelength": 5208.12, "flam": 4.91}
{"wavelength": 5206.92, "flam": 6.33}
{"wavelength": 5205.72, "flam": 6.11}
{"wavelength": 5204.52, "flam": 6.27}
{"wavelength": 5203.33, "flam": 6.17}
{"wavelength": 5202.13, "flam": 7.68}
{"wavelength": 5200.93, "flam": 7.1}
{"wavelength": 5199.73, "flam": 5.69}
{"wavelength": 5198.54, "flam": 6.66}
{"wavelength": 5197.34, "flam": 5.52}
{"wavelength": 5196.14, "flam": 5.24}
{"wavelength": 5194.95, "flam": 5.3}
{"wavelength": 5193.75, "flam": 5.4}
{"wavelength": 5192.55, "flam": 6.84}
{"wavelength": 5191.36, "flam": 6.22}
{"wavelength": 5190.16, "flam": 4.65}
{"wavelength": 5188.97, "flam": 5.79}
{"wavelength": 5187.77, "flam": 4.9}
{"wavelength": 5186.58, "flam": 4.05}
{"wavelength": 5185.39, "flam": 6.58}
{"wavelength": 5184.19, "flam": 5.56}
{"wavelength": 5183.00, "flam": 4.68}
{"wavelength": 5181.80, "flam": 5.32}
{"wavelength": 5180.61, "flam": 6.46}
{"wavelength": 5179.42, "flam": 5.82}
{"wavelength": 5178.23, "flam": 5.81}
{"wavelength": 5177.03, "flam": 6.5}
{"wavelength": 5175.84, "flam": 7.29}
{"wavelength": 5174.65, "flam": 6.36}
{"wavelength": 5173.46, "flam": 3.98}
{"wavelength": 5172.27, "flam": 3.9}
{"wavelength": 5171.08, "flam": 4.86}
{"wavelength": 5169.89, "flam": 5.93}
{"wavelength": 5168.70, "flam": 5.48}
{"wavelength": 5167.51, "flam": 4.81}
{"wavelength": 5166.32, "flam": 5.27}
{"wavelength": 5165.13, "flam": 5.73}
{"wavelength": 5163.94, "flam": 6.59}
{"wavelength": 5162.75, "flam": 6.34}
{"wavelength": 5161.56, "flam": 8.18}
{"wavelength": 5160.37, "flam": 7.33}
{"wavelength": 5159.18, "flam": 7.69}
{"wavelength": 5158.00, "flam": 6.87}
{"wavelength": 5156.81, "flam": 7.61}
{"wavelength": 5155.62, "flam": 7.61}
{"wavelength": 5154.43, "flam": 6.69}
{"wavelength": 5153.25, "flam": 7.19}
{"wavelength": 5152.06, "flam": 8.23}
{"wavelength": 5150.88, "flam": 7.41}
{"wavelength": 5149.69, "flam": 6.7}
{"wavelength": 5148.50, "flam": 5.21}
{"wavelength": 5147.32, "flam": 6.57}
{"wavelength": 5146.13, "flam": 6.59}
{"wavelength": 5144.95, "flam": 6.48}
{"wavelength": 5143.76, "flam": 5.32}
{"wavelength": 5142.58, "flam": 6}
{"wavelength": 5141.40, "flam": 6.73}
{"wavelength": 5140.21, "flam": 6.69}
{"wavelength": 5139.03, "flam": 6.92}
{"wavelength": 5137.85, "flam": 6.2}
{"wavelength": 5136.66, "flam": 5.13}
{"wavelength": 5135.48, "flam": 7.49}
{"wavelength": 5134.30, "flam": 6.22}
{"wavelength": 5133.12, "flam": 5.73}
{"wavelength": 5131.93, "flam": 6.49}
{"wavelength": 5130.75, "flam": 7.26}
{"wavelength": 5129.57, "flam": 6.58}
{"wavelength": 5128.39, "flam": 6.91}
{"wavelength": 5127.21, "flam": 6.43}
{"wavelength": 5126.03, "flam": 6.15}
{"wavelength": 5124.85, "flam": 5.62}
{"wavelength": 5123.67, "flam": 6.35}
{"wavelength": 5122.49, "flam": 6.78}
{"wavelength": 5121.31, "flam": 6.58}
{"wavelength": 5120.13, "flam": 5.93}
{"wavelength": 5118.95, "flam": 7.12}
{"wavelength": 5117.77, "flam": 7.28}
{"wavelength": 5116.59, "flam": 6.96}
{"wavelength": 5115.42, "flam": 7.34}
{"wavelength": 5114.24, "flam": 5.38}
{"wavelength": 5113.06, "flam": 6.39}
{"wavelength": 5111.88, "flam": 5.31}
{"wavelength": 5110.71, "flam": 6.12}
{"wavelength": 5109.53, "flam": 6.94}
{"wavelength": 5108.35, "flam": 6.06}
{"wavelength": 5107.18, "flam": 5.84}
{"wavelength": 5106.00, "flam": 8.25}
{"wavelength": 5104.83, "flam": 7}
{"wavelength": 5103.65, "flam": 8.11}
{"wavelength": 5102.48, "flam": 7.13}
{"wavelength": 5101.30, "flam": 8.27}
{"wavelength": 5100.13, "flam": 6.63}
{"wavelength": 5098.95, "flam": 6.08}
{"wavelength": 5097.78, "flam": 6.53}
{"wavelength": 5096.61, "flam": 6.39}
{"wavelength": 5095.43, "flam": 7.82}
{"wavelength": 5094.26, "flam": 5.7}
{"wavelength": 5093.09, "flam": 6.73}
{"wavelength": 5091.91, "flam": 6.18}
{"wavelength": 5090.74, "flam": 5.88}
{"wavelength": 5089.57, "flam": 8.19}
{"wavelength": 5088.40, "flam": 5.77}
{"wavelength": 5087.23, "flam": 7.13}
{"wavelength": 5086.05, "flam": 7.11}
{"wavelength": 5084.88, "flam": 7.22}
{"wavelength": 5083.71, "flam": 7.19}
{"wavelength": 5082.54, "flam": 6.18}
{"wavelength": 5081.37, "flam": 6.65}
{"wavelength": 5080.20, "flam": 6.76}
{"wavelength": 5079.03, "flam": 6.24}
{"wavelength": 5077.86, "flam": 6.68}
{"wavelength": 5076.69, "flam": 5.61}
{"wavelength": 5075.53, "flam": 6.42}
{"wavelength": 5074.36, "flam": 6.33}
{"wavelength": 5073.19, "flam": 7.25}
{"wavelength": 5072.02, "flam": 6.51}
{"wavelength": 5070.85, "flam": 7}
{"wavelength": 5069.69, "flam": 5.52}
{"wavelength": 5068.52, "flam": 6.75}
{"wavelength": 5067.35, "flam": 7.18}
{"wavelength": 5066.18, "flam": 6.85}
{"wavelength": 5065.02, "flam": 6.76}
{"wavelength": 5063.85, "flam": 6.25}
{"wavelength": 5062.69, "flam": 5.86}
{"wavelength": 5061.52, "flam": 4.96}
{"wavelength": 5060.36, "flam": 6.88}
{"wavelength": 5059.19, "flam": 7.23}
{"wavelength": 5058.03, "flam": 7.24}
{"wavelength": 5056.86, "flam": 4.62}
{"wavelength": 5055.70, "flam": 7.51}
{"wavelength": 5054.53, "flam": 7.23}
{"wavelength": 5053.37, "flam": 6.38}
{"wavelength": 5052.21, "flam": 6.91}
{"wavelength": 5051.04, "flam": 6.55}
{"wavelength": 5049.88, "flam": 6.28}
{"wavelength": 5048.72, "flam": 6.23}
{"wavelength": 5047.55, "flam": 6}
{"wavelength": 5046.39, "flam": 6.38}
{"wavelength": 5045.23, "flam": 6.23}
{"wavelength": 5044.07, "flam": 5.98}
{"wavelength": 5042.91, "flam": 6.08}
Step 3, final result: 1.3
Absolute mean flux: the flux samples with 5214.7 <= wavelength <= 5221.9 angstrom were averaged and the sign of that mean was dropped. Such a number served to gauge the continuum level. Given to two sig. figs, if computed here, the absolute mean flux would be 6.5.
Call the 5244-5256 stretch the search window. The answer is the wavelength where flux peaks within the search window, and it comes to 5244.22 angstrom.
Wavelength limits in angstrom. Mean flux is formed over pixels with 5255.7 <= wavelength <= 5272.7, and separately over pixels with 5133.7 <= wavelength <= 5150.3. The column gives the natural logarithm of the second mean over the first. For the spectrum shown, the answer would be 0.016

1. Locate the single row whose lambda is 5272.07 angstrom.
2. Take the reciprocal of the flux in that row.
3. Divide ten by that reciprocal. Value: 56.7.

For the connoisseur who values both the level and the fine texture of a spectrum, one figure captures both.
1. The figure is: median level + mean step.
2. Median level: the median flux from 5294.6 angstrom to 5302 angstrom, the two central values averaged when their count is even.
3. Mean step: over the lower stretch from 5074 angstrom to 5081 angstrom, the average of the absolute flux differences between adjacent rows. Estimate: 7.5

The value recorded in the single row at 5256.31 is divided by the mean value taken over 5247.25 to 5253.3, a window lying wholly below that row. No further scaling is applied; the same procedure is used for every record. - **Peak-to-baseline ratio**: 1.0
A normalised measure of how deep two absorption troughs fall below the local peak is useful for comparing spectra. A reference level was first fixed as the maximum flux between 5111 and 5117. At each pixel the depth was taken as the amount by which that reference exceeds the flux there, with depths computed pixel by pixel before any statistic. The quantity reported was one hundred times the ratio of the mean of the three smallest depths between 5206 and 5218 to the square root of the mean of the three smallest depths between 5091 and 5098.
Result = -13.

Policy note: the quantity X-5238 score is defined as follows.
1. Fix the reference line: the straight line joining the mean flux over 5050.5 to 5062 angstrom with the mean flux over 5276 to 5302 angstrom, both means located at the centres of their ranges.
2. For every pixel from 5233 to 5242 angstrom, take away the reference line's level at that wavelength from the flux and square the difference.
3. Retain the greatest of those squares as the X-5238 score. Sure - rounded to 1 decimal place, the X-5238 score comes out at 2.7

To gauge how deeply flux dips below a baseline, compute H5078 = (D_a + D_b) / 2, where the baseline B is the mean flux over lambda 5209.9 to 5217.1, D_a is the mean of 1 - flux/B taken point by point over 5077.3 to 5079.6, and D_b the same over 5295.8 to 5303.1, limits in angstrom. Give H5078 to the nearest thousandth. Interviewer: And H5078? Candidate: 0.020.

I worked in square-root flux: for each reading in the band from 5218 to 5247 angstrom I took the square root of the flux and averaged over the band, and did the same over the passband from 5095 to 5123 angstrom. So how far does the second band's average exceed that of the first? 0.00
